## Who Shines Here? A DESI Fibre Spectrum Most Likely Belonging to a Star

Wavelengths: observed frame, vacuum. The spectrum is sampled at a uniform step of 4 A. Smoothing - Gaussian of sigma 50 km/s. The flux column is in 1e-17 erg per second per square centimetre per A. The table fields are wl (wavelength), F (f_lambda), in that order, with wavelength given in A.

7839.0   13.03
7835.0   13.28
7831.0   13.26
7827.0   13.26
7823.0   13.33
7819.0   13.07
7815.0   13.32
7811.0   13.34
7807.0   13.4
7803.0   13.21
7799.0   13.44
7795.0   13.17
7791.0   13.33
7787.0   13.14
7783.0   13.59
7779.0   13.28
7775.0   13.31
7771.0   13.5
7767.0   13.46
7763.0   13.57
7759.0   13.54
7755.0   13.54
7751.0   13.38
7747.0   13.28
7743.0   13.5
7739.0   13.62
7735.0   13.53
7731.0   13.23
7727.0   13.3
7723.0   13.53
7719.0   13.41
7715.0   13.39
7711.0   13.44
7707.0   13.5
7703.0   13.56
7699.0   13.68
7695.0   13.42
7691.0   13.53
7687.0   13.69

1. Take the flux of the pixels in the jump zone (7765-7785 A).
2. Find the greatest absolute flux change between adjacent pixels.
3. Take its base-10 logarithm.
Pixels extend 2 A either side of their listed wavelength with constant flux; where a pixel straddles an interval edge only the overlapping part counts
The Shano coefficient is -0.51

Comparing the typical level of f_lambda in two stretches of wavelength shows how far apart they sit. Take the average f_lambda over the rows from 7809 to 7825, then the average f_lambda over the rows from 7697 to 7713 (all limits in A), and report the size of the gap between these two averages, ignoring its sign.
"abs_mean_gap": 0.28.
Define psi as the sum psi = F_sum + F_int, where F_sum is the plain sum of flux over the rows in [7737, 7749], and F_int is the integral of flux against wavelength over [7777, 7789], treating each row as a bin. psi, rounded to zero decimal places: 200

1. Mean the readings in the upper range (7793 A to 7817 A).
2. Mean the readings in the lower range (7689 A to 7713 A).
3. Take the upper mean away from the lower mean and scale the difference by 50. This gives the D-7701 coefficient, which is 10.4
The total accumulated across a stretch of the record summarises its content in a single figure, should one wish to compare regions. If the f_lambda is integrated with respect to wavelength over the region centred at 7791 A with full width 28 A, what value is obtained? 373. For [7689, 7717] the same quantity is 378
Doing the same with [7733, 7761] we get 378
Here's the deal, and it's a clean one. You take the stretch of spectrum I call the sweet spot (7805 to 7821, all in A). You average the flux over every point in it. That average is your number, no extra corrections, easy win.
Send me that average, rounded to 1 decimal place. 13.3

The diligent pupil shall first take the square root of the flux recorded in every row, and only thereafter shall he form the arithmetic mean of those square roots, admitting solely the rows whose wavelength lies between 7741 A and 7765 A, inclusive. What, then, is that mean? 3.67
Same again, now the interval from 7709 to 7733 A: 3.66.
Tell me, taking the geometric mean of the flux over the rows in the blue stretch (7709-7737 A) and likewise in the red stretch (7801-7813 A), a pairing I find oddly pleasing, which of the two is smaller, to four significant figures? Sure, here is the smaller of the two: 13.32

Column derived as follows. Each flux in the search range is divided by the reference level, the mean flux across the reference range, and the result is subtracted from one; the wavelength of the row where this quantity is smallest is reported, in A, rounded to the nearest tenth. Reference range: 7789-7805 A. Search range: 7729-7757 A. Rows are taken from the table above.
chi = 7739.0 A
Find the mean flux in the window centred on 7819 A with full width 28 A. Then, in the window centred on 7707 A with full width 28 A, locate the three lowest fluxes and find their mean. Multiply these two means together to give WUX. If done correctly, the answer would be 178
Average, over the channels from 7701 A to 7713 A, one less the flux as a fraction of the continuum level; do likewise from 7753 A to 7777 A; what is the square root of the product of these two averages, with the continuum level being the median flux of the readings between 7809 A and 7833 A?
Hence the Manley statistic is 0.0153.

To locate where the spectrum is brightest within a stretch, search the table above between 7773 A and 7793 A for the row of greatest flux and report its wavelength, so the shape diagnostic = 7783.0 A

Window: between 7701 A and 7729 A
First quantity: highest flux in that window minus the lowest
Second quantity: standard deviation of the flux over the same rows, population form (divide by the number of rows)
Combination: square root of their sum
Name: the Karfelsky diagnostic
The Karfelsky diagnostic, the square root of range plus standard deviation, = 0.59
